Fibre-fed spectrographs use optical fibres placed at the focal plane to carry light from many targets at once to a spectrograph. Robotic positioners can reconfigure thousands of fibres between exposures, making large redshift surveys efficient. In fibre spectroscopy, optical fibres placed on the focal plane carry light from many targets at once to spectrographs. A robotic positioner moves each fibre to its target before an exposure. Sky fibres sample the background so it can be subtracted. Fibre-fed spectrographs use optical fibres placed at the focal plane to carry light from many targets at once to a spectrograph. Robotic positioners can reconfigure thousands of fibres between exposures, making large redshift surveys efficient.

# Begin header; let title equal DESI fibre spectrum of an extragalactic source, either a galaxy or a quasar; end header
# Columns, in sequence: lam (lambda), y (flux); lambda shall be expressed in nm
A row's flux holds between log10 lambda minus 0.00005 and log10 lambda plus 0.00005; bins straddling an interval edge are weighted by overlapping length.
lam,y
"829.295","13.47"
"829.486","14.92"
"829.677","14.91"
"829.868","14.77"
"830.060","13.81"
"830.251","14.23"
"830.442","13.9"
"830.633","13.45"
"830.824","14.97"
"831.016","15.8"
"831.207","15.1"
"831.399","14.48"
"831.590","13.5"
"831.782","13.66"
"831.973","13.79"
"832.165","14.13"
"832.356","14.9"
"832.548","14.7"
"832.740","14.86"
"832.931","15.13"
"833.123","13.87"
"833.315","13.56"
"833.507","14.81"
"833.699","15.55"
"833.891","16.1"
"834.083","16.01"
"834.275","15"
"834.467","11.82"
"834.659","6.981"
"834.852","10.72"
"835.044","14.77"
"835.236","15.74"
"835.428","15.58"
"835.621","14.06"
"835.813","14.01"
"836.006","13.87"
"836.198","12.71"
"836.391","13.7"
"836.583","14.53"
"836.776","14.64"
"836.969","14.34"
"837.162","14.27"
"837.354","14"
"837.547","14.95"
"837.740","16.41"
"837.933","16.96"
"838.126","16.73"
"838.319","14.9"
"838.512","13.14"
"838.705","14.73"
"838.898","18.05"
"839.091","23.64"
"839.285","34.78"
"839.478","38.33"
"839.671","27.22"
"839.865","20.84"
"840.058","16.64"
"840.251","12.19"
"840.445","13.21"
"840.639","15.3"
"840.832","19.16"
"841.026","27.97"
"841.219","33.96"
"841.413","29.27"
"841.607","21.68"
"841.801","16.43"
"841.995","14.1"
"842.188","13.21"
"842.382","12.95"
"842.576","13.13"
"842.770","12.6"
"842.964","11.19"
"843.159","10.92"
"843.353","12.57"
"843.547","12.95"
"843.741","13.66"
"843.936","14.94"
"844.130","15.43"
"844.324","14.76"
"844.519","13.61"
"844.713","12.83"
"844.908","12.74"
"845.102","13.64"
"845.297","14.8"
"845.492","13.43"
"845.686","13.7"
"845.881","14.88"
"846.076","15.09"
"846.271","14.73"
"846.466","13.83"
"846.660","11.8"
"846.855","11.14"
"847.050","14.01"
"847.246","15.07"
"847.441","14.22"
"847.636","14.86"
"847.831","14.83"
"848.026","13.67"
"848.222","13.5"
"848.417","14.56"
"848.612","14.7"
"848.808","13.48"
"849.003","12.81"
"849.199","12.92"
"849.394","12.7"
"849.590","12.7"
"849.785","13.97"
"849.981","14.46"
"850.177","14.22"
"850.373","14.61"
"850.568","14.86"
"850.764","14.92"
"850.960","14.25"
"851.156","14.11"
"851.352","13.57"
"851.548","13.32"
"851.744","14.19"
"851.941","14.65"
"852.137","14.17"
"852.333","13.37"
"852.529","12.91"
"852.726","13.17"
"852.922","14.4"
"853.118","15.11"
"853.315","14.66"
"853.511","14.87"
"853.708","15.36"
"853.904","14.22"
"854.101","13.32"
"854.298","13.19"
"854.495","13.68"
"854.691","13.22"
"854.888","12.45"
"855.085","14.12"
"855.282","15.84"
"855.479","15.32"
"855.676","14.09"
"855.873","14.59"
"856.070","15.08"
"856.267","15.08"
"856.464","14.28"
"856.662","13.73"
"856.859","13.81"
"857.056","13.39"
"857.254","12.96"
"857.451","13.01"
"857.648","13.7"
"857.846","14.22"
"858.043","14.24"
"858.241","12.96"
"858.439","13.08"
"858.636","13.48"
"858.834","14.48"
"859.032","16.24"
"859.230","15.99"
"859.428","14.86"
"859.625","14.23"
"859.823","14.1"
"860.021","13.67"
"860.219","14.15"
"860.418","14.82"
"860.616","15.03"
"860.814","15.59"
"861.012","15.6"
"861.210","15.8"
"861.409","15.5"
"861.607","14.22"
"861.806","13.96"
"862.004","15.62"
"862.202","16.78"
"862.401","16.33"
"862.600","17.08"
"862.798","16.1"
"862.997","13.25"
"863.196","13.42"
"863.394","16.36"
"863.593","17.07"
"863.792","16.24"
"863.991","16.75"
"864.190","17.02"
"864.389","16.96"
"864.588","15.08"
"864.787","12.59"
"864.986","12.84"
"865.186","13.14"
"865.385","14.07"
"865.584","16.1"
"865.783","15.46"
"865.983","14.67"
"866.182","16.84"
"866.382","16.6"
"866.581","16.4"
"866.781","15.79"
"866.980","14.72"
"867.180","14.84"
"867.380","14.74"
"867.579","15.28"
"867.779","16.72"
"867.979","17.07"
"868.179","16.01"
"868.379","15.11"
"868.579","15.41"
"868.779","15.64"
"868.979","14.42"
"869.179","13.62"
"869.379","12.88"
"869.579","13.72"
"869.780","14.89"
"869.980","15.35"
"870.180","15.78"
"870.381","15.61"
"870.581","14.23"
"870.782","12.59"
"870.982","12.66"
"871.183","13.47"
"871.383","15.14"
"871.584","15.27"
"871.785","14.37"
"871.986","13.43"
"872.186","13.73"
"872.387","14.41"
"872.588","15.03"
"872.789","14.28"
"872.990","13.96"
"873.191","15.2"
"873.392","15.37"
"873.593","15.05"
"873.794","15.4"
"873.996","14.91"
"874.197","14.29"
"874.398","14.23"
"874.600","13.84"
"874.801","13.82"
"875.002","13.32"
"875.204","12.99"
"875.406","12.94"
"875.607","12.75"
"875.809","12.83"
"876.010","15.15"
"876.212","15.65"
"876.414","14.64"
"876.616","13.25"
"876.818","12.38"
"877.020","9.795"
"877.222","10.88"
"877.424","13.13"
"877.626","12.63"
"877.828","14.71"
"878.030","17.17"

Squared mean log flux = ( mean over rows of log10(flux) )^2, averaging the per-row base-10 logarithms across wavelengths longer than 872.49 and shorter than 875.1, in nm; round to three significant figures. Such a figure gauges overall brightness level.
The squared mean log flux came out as 1.35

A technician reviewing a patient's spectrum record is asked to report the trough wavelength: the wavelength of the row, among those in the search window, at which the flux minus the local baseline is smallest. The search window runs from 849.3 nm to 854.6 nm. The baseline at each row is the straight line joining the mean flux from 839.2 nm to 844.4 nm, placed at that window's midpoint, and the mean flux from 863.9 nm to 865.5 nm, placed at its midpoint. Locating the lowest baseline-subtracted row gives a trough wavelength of 849.394 nm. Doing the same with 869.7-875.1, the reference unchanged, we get 870.782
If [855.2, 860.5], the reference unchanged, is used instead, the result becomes 857.254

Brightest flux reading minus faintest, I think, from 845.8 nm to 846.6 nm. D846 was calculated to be 1.26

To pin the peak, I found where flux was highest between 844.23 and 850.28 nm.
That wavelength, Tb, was 846.076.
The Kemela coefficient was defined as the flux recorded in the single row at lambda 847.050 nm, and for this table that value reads 14.01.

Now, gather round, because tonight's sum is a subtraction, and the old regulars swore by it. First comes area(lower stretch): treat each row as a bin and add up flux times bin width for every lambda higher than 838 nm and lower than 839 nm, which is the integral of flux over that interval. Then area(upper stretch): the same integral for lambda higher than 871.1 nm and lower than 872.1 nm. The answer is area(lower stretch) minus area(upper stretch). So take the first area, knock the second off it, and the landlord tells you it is 1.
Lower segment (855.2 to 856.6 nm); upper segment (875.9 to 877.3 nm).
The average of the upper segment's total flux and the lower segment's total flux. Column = 98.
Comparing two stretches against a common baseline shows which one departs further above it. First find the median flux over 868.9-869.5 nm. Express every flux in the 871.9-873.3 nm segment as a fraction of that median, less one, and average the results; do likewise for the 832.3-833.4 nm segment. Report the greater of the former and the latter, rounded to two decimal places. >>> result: 0.06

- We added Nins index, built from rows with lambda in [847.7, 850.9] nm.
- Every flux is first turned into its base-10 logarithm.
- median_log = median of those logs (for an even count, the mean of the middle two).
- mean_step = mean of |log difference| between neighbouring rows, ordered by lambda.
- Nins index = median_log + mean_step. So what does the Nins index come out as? 1.16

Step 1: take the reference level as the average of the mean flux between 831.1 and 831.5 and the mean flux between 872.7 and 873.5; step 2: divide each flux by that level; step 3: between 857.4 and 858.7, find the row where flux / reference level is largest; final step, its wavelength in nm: 858.043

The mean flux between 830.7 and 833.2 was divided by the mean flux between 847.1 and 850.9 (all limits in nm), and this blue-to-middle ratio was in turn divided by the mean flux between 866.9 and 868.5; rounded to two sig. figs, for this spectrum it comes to 0.066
